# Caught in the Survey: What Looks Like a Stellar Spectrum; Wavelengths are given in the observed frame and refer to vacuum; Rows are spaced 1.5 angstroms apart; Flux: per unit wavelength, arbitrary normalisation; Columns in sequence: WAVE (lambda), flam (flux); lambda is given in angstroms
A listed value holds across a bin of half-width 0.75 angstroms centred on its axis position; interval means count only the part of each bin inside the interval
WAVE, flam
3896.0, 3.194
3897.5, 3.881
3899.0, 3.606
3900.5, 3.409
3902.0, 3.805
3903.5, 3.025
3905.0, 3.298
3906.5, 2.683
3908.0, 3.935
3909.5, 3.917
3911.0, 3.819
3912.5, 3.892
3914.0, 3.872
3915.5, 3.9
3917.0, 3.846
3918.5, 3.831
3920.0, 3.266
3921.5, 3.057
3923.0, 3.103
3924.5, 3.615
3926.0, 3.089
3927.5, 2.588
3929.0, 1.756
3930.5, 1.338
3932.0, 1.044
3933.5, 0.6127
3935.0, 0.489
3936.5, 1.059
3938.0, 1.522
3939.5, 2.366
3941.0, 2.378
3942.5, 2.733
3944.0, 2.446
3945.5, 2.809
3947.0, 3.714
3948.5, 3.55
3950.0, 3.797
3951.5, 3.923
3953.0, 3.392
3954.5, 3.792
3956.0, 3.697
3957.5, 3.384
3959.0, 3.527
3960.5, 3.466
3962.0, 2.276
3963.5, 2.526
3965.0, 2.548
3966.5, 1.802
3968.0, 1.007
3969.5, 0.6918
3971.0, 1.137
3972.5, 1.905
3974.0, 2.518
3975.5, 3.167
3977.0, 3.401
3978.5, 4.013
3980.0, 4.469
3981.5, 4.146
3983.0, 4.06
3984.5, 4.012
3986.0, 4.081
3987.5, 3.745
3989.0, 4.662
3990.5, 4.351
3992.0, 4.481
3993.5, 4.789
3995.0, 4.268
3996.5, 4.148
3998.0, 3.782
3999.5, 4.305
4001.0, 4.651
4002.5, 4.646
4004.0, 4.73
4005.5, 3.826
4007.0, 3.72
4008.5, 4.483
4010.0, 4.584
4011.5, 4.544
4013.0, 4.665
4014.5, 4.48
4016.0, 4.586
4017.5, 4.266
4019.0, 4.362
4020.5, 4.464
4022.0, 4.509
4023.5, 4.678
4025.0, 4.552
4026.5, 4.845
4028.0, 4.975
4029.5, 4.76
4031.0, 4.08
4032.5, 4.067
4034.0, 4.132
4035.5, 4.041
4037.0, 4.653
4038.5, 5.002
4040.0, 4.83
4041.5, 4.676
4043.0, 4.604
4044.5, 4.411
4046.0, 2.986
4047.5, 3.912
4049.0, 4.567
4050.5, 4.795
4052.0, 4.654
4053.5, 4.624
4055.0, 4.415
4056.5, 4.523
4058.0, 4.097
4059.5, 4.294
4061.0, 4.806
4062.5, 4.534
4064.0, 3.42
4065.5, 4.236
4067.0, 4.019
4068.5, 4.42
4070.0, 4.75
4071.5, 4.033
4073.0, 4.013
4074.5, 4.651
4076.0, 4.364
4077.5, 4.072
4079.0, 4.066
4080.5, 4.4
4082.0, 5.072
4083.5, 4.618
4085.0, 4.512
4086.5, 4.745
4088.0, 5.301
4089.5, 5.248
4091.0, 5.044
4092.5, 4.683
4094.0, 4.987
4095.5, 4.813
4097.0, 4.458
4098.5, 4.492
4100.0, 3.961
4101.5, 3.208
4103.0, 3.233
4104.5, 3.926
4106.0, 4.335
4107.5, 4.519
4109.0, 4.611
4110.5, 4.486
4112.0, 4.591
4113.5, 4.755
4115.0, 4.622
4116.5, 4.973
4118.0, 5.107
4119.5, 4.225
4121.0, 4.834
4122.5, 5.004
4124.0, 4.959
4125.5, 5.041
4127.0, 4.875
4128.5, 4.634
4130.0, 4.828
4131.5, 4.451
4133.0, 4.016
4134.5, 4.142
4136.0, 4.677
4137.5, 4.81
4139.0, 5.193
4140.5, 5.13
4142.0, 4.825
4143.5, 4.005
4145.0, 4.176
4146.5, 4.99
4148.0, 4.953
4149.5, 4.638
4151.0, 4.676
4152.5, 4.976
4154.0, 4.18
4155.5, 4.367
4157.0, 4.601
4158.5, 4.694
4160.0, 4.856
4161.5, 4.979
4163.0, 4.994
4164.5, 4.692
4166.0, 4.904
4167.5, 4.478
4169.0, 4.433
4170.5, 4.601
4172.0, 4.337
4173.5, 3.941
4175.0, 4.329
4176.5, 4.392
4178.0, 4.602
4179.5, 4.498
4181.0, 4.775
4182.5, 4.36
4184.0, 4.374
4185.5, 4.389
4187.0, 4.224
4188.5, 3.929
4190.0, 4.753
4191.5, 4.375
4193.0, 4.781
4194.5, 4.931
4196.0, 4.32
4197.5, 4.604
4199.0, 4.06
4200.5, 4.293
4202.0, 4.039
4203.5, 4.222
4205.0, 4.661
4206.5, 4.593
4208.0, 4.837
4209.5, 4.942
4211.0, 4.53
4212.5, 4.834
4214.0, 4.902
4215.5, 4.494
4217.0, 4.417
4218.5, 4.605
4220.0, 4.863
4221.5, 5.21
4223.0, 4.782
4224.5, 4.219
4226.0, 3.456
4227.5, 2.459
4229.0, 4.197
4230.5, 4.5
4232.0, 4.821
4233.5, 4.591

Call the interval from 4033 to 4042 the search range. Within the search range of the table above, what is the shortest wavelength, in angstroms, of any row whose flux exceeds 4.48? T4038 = 4037.0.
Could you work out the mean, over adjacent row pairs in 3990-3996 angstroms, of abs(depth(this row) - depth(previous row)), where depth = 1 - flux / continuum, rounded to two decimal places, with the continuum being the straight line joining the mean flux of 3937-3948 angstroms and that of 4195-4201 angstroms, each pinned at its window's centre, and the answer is 0.11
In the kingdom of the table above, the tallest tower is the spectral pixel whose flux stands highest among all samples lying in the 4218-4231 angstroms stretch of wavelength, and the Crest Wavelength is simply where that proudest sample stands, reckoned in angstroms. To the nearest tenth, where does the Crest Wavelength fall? 4221.5 angstroms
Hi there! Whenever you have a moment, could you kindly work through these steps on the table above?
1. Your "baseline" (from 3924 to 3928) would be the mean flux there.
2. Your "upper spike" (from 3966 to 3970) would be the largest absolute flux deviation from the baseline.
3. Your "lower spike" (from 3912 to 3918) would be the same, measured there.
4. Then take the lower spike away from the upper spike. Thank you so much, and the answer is 1.6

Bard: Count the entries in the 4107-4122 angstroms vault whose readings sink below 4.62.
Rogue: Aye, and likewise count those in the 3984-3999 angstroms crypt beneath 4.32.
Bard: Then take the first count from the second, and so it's 1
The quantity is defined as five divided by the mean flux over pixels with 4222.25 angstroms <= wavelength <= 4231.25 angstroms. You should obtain 1.27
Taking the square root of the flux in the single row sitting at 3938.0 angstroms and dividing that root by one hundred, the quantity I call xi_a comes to 0.012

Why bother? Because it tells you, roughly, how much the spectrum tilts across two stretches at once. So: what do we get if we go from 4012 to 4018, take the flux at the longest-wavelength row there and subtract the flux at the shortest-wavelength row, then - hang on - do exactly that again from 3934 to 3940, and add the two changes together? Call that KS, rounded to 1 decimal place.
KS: 1.5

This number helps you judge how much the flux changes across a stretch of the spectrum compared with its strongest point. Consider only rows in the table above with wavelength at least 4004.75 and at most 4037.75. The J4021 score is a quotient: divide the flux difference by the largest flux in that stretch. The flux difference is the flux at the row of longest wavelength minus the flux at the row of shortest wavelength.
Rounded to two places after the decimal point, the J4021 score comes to 0.17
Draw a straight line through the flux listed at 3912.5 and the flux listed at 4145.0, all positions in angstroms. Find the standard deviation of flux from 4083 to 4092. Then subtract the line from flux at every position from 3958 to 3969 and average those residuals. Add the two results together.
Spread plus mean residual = -1.2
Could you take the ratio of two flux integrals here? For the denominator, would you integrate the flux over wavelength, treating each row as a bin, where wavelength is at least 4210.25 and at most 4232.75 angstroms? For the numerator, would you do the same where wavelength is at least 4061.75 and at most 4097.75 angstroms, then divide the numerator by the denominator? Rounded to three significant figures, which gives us 1.64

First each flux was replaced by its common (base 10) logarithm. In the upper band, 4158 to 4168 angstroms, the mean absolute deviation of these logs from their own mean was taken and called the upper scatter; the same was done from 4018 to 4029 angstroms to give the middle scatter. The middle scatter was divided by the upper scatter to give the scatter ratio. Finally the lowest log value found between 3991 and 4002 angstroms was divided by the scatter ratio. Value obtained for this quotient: 0.49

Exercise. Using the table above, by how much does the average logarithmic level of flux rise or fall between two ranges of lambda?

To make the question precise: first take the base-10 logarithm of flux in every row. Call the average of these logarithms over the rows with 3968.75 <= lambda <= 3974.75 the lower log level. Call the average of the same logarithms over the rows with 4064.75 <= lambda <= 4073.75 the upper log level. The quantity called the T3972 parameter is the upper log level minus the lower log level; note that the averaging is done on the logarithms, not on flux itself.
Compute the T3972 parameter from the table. 0.48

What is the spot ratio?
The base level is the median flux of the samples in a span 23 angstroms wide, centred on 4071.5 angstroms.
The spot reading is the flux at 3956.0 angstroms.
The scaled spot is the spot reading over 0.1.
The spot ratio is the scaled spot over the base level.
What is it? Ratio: 8.5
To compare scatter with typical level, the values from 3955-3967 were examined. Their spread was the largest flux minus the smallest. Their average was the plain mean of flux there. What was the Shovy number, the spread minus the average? -1.0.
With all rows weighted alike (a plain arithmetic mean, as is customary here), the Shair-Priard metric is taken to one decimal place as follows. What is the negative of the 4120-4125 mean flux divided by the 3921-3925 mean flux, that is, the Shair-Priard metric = -1.5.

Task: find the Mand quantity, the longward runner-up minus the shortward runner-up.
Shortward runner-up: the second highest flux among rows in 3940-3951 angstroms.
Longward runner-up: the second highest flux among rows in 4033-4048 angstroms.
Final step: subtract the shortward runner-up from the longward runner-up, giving 1.12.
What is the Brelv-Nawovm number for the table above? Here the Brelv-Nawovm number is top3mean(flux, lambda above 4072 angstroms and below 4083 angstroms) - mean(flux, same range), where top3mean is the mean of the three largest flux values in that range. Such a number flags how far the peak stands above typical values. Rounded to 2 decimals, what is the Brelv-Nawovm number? 0.33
